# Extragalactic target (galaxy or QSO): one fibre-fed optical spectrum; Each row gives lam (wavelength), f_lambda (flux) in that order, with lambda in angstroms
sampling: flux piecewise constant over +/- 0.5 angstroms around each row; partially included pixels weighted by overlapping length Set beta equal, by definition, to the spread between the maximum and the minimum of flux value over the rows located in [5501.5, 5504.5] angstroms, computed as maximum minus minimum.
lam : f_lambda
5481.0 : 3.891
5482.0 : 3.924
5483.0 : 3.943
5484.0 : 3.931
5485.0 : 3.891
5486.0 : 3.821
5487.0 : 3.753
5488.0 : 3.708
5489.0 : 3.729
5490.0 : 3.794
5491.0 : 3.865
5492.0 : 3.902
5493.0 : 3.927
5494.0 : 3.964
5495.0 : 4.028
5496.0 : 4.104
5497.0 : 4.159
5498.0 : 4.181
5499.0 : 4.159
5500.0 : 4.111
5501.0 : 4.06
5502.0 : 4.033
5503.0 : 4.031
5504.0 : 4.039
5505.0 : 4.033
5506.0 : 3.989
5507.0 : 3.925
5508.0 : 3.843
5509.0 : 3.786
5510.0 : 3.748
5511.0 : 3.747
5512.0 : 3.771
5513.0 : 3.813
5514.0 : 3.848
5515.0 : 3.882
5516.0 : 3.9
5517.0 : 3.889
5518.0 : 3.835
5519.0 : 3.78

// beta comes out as 0.01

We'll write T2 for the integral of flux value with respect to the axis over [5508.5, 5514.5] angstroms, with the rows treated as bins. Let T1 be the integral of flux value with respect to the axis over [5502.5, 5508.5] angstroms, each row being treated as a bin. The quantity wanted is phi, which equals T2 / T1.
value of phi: 0.95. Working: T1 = 23.9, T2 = 22.7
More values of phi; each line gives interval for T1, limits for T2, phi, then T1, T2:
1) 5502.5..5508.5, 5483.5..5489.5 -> 0.96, 23.9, 22.8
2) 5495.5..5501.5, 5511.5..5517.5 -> 0.93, 24.8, 23.1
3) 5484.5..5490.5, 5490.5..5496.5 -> 1.05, 22.7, 23.8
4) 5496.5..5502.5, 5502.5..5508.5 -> 0.97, 24.7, 23.9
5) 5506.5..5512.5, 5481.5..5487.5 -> 1.02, 22.8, 23.3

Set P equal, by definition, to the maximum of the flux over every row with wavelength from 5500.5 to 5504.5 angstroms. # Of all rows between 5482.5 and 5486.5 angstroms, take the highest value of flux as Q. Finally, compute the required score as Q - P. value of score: -0.12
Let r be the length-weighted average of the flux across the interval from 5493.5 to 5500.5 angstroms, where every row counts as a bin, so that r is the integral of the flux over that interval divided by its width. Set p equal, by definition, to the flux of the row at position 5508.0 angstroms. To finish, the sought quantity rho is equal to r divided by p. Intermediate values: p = 3.843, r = 4.10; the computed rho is 1.07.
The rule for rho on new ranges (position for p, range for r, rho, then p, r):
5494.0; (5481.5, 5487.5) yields 0.98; 3.964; 3.88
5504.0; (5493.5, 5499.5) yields 1.01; 4.039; 4.10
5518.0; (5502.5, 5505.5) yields 1.05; 3.835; 4.03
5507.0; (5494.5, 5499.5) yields 1.05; 3.925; 4.13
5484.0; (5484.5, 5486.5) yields 0.98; 3.931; 3.86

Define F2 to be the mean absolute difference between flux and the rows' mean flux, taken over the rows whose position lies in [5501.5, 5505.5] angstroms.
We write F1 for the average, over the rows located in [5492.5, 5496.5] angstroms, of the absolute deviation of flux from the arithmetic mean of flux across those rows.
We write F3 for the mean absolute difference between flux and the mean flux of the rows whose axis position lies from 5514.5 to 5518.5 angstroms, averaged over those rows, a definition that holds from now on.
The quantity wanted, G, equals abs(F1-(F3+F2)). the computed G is 0.0370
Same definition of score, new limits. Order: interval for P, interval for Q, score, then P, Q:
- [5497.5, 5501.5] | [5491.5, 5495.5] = -0.15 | 4.181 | 4.028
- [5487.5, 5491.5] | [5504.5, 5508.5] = 0.17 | 3.865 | 4.033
